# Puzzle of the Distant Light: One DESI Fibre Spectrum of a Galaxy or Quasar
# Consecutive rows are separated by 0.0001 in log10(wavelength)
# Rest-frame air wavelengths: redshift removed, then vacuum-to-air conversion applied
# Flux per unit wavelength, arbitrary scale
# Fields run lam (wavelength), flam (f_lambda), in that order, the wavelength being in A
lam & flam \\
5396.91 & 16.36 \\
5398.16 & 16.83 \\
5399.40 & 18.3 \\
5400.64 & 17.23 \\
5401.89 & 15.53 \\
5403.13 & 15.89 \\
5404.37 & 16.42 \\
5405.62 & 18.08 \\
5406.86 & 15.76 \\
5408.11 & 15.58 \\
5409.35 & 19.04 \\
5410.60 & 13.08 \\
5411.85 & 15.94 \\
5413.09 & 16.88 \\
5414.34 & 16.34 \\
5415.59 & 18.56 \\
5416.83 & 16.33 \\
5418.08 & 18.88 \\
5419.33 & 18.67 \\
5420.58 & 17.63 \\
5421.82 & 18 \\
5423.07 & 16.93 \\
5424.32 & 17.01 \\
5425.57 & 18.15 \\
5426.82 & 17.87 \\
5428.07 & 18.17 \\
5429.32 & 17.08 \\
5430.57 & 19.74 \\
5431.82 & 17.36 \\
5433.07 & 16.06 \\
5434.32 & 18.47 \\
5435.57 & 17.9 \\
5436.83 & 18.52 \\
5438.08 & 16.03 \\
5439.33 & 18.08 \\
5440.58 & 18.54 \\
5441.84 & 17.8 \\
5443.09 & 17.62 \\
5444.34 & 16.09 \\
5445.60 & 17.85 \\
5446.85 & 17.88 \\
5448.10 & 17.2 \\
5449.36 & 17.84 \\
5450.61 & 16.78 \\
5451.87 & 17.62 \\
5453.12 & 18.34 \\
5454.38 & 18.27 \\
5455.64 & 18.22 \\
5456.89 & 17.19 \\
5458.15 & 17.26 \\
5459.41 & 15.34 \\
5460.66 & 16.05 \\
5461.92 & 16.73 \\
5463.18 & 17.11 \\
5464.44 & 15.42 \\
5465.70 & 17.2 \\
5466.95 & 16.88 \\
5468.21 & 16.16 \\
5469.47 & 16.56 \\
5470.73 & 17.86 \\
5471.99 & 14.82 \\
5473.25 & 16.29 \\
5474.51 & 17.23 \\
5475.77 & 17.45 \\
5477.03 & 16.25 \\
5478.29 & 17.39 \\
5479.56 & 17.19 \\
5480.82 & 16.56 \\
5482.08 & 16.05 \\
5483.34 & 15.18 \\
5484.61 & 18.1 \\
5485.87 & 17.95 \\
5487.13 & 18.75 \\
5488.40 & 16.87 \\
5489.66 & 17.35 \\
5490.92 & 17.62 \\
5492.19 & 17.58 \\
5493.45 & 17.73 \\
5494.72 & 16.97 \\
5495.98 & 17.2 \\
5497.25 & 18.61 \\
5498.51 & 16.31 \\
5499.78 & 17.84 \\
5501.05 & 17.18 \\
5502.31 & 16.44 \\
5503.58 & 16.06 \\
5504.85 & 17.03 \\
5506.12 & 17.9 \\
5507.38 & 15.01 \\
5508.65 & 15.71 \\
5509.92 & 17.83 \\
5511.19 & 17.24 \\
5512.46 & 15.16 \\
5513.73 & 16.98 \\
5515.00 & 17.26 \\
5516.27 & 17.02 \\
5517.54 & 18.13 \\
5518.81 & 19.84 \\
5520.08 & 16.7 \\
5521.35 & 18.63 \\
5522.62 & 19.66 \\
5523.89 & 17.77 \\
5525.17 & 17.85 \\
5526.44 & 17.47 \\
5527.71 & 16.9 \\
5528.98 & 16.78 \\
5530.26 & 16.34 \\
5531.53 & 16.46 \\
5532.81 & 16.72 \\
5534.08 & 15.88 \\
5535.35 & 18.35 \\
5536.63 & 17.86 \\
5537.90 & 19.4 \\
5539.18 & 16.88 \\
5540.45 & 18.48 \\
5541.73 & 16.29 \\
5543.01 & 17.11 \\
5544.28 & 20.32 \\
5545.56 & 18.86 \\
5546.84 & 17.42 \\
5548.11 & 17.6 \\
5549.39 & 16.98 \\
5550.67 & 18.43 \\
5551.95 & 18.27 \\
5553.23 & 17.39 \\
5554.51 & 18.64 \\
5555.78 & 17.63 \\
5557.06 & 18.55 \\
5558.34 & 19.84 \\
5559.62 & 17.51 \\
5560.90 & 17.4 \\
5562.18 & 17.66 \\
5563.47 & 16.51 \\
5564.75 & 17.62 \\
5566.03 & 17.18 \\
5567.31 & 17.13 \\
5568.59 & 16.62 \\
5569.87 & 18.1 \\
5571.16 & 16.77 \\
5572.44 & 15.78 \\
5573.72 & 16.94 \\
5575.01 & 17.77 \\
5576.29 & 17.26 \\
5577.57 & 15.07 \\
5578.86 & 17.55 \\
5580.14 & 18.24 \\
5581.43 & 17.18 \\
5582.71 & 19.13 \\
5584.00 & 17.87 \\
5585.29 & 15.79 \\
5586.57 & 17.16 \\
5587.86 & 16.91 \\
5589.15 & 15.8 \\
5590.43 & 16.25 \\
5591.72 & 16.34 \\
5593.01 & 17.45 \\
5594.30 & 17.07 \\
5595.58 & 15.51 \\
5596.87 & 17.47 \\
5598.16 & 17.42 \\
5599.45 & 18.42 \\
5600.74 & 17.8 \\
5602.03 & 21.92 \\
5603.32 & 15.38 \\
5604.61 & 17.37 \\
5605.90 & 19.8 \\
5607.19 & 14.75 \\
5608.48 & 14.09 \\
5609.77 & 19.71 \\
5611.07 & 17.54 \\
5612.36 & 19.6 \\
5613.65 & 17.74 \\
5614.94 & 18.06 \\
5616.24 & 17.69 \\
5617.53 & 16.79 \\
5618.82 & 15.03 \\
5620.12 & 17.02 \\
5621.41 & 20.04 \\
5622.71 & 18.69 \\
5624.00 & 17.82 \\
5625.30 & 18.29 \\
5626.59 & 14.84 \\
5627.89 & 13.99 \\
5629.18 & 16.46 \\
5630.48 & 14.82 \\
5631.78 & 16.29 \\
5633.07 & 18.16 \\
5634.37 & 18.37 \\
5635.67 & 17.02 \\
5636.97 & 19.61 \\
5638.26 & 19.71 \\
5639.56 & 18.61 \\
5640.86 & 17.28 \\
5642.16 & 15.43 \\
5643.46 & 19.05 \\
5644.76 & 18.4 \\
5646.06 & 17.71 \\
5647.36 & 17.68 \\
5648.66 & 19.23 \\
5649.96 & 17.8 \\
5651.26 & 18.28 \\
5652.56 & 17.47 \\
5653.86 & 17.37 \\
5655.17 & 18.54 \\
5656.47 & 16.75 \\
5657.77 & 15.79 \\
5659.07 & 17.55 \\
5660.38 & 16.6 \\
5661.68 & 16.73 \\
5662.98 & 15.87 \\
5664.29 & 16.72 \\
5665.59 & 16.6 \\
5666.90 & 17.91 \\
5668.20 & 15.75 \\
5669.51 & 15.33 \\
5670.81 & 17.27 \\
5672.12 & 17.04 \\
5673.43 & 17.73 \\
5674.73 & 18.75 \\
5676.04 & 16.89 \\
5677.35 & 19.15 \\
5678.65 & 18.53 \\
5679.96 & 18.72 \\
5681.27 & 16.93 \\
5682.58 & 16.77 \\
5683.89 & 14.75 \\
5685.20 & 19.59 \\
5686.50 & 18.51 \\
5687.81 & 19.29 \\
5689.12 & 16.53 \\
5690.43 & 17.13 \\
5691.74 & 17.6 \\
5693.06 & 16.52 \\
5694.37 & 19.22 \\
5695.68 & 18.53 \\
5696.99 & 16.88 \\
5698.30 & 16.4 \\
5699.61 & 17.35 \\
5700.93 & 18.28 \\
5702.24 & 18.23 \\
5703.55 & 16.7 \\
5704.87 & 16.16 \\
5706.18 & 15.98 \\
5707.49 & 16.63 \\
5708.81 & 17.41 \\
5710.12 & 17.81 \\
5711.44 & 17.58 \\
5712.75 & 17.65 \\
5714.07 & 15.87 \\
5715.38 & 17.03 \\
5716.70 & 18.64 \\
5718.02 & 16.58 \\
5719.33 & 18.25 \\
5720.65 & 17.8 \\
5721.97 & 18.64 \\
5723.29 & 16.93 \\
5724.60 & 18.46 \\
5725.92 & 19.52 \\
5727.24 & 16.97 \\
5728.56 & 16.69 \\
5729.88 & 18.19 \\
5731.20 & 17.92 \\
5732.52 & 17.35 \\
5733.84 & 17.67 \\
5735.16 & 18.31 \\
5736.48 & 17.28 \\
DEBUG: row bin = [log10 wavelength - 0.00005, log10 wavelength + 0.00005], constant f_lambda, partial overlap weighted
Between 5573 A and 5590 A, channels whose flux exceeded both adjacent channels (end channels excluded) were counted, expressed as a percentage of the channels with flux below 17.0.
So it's 80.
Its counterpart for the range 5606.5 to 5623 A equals 100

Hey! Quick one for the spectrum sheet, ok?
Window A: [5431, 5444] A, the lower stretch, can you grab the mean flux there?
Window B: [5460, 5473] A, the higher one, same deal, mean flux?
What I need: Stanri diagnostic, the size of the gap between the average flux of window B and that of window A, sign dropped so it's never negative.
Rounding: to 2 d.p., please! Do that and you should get 1.16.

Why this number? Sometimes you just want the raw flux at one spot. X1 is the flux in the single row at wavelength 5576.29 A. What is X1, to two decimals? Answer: 17.26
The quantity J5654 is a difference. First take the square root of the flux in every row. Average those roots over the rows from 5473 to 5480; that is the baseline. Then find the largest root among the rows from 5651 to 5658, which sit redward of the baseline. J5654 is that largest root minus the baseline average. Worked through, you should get 0.19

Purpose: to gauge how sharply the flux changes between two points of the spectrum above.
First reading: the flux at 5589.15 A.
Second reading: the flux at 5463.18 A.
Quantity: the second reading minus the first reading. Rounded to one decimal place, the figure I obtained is 1.3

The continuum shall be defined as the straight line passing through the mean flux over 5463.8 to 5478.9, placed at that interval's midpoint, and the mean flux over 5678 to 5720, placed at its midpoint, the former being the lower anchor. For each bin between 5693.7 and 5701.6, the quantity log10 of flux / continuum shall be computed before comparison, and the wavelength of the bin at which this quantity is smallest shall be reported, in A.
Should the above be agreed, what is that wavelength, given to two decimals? 5698.30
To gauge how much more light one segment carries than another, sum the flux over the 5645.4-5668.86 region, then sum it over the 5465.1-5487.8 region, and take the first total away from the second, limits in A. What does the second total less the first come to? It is -6.5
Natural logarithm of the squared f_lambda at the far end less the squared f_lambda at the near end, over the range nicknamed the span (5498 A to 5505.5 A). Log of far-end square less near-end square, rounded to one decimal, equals 3.2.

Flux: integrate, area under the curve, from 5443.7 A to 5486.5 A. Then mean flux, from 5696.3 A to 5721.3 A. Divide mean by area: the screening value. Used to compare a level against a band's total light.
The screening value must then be 0.024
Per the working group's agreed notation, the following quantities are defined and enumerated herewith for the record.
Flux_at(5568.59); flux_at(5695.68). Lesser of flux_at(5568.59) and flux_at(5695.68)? 16.6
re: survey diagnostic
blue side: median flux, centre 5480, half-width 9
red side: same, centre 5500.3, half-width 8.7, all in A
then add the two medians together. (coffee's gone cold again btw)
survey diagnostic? 34.1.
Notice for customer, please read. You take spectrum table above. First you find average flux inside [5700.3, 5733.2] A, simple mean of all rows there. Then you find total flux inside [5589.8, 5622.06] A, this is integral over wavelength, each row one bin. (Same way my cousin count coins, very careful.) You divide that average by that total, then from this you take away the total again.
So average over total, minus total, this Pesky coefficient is -563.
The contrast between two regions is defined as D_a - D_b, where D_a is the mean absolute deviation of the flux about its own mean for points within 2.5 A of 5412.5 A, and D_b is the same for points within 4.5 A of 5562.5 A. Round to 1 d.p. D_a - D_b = 0.6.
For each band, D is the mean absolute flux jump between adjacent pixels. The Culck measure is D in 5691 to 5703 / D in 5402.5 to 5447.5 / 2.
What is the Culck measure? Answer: 0.37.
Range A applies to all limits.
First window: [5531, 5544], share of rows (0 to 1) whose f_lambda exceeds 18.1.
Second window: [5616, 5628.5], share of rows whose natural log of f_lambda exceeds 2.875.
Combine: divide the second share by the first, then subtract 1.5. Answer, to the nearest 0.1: -0.2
